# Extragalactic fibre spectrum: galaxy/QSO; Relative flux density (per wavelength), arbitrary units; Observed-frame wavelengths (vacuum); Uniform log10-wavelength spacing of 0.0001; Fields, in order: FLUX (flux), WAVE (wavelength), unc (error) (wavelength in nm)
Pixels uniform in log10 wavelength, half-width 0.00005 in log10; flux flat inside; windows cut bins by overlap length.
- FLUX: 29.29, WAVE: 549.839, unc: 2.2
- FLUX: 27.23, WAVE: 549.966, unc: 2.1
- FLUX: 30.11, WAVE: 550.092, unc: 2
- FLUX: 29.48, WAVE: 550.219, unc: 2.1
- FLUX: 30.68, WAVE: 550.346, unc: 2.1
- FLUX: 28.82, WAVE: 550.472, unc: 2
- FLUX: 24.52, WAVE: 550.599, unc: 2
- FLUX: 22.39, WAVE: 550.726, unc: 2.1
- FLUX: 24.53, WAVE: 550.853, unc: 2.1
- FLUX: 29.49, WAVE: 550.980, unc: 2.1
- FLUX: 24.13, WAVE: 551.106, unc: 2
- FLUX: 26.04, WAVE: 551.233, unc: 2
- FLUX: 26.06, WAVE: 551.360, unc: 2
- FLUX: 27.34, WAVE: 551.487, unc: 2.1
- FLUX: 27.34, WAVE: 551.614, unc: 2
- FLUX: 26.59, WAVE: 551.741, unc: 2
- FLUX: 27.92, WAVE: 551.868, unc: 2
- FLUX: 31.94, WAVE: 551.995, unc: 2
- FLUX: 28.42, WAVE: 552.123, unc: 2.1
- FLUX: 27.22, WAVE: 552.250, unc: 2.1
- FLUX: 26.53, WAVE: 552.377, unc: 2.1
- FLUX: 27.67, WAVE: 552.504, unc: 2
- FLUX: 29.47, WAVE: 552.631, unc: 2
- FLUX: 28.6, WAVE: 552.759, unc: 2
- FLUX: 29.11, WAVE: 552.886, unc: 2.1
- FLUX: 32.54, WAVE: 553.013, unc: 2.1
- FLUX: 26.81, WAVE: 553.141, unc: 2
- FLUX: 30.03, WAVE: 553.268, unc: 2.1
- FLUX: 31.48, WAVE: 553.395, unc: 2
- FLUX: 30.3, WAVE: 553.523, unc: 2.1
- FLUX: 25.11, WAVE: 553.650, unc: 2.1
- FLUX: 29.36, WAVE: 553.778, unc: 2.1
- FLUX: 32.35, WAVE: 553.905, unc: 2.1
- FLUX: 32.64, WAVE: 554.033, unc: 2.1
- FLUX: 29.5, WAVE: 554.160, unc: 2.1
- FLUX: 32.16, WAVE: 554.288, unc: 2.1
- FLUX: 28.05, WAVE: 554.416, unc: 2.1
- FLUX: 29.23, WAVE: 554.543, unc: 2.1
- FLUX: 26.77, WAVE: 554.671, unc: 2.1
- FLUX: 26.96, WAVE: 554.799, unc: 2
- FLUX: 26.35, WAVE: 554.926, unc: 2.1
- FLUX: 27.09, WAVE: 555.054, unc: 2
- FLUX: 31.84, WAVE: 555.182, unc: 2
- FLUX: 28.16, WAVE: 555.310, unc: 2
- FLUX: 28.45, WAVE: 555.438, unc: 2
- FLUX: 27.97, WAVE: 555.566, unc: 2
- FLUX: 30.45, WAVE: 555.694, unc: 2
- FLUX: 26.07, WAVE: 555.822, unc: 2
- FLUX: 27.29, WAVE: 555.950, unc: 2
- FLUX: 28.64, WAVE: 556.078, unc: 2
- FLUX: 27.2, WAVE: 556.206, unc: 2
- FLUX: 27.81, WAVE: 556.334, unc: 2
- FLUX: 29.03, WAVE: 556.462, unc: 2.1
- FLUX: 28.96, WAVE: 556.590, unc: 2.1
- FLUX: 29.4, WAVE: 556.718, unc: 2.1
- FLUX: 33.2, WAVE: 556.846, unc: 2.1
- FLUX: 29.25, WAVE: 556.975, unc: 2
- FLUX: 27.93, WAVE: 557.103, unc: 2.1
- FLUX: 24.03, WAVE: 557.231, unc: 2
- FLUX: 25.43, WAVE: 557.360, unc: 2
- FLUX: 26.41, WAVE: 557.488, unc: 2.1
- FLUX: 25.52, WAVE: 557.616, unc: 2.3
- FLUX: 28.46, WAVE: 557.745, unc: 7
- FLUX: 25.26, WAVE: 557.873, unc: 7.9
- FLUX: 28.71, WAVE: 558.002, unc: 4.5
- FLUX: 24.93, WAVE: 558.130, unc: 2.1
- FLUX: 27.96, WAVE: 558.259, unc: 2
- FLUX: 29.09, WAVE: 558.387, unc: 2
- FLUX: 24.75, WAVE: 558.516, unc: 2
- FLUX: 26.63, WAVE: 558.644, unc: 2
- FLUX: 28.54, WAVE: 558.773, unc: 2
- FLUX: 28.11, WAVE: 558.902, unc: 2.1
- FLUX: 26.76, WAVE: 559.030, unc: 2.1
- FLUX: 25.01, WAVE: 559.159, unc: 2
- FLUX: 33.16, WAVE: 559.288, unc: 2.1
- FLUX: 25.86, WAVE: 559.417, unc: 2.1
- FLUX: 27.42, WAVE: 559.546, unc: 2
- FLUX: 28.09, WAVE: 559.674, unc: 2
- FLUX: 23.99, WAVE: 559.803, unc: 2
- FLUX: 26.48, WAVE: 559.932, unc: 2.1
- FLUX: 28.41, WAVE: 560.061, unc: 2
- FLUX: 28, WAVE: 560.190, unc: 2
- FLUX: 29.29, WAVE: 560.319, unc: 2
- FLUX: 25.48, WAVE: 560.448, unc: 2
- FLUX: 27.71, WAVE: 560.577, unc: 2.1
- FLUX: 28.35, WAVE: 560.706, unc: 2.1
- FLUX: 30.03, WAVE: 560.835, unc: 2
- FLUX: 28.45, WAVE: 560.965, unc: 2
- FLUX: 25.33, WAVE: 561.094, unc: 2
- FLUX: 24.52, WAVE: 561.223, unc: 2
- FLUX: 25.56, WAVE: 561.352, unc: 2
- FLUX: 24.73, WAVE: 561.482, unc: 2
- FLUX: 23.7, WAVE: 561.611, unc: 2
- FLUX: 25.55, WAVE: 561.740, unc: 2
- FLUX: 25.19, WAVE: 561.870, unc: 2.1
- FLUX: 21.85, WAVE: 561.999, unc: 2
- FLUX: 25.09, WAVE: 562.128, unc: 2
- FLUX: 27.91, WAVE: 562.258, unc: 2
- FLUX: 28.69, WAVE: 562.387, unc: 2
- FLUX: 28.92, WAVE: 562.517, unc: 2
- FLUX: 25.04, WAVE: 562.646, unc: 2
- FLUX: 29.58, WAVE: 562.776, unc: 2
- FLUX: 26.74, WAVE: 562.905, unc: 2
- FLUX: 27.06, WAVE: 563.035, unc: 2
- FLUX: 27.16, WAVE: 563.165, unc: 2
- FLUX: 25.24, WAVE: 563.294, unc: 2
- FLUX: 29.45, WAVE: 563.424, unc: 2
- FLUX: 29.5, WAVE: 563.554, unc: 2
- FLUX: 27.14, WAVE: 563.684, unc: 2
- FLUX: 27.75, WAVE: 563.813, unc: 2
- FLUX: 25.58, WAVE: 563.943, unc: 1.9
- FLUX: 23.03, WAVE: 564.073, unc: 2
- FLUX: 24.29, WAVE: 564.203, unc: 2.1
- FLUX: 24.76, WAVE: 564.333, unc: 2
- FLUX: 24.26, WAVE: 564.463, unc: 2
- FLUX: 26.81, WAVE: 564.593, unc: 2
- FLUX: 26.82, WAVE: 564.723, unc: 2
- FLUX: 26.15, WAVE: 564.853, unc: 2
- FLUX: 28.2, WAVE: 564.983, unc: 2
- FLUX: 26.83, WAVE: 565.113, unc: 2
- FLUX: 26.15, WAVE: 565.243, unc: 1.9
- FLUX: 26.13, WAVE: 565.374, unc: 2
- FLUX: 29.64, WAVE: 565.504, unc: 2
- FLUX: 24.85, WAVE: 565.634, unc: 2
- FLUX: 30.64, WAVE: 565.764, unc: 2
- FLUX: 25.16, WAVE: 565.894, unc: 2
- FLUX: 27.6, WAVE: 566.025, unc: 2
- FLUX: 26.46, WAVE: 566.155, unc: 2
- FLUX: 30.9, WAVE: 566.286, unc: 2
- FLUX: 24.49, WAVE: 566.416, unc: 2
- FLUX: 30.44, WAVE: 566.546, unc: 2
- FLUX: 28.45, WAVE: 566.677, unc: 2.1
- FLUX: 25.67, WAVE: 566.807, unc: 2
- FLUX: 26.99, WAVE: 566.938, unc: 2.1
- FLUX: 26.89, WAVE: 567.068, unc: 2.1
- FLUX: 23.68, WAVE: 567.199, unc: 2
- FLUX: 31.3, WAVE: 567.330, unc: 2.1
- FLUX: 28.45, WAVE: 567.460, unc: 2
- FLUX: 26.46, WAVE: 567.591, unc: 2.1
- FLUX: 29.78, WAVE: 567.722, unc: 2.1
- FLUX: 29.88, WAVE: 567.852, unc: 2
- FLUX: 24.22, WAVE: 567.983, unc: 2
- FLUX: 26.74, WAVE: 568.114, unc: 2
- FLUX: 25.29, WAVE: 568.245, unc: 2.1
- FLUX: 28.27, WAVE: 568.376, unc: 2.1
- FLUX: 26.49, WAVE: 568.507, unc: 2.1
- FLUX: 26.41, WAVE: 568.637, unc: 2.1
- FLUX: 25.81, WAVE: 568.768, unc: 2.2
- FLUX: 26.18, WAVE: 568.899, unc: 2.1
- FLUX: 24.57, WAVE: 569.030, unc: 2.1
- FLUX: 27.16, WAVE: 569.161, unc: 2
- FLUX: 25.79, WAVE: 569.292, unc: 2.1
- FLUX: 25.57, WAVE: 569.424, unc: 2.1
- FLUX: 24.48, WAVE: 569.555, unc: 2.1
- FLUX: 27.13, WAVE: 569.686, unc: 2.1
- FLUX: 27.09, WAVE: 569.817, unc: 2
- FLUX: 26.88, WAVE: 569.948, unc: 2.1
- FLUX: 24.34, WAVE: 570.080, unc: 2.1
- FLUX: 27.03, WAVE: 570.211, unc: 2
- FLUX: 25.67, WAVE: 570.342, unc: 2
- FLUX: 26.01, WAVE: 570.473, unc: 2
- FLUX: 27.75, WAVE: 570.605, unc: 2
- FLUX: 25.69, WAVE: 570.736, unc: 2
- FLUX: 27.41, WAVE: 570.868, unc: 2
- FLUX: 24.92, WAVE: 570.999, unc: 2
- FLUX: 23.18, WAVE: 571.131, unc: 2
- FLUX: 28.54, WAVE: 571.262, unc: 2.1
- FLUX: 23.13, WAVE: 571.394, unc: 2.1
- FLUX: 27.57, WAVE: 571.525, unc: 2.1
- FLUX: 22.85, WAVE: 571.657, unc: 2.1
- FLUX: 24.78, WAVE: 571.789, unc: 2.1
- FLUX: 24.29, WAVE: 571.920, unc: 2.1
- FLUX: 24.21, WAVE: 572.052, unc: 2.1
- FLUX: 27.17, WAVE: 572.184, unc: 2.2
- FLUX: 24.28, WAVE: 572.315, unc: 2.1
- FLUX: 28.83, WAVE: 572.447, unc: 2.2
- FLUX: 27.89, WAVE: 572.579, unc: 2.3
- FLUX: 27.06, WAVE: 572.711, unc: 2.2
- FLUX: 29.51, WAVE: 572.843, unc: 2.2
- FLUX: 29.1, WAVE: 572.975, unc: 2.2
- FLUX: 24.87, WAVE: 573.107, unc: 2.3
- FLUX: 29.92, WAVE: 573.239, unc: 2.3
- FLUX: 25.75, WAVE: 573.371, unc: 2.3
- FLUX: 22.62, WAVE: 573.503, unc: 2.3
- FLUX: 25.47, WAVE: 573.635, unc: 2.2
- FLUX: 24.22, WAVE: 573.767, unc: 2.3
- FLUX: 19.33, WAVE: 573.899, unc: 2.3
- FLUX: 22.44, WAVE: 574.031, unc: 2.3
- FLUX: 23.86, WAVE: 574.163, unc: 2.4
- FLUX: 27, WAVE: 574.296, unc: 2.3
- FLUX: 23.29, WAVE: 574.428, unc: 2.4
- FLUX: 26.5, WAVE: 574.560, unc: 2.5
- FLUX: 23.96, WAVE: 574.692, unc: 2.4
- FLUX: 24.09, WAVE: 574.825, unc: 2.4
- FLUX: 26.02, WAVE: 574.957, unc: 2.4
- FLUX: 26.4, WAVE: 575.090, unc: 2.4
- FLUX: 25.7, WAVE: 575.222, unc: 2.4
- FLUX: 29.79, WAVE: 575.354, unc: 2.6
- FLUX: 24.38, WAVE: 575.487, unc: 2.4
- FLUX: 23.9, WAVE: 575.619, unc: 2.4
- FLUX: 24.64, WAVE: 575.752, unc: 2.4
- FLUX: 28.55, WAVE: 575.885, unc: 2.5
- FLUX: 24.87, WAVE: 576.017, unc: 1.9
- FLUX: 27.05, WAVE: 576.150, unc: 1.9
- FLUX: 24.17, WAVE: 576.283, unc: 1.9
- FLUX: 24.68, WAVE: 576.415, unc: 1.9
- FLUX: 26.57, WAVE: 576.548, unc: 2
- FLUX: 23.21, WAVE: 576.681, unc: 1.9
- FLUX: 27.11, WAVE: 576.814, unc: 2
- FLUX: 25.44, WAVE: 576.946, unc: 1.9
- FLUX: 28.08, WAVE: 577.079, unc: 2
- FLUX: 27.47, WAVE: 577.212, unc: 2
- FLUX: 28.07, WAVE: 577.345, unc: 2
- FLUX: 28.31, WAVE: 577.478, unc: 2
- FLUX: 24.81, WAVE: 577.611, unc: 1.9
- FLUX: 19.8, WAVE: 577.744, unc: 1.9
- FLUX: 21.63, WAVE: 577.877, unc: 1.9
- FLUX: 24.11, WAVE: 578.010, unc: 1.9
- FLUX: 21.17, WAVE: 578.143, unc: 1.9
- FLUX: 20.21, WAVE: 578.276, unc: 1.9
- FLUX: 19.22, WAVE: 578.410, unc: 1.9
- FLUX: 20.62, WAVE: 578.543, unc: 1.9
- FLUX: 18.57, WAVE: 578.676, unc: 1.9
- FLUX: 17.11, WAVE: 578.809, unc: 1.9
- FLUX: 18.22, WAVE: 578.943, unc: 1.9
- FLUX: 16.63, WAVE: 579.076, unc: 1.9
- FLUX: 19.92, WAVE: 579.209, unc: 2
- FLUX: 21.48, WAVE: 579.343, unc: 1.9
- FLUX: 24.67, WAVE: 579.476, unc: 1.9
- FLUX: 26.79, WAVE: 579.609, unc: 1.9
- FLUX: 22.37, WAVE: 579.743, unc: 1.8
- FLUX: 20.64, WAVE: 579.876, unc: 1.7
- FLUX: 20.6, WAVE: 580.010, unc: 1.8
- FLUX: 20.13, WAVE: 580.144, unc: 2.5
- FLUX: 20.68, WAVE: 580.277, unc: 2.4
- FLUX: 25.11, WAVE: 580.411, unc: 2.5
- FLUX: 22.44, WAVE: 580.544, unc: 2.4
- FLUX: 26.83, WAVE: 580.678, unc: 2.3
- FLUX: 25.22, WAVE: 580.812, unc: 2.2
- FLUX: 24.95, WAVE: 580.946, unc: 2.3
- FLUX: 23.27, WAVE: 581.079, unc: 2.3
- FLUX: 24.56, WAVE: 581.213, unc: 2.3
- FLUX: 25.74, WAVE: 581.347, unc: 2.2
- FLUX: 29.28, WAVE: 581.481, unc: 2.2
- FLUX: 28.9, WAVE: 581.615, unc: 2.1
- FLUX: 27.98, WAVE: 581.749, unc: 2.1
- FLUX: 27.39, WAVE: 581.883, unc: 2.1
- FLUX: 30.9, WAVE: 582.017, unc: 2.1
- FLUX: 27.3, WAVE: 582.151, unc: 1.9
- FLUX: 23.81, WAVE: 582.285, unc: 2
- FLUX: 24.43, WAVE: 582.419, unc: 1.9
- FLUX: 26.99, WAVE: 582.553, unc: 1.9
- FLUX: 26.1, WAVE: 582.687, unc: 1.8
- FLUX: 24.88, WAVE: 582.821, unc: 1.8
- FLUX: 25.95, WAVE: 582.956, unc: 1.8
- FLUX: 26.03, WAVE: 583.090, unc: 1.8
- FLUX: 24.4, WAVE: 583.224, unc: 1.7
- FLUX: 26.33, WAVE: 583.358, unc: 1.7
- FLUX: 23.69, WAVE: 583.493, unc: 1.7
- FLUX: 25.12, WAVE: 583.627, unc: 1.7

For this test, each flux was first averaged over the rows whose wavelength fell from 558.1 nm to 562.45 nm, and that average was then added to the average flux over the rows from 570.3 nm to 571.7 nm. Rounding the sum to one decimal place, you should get 52.5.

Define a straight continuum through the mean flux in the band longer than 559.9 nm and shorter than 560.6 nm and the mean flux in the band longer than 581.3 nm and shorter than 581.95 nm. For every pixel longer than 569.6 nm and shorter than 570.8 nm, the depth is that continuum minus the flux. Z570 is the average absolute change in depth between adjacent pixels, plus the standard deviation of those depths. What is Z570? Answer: 2.4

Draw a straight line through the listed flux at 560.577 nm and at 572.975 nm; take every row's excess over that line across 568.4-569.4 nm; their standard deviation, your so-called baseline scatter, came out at 0.8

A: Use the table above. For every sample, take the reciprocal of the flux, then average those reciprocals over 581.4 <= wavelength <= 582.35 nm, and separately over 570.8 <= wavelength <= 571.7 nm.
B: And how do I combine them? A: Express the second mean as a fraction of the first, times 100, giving 110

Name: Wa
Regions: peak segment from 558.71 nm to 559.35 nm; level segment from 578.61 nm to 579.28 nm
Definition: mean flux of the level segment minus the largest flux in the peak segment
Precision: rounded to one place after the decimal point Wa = -15.1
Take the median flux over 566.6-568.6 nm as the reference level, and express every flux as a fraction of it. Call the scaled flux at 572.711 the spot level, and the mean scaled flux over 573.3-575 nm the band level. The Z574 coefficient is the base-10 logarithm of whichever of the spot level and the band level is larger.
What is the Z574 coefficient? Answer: 0.00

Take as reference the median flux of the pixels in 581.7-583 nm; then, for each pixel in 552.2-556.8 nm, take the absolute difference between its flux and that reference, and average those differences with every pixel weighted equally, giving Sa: 2.4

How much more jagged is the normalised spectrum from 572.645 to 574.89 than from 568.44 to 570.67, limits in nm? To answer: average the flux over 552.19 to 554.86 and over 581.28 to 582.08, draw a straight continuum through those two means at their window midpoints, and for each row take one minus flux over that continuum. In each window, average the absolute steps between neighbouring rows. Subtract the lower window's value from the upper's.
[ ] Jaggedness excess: 0.06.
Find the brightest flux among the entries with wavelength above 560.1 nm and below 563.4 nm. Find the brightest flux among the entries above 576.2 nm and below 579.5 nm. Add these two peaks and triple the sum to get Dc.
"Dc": 175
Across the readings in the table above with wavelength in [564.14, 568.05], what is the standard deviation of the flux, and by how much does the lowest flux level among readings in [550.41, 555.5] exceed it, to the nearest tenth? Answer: 20.2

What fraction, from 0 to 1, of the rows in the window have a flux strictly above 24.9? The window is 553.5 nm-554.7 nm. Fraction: 1.00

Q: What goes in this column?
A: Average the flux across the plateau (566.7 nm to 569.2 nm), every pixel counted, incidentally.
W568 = 26.9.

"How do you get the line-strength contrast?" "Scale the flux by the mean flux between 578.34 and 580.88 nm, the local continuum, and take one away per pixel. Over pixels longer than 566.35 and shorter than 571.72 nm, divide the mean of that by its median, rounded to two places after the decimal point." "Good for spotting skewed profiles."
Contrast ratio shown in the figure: 1.00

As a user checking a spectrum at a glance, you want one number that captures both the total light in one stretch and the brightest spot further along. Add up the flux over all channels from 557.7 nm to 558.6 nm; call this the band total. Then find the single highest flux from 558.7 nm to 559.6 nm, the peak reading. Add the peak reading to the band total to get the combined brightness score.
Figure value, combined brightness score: 222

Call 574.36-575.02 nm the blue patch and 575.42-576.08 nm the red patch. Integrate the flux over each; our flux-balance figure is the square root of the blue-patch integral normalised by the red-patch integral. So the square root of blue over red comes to 0.99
